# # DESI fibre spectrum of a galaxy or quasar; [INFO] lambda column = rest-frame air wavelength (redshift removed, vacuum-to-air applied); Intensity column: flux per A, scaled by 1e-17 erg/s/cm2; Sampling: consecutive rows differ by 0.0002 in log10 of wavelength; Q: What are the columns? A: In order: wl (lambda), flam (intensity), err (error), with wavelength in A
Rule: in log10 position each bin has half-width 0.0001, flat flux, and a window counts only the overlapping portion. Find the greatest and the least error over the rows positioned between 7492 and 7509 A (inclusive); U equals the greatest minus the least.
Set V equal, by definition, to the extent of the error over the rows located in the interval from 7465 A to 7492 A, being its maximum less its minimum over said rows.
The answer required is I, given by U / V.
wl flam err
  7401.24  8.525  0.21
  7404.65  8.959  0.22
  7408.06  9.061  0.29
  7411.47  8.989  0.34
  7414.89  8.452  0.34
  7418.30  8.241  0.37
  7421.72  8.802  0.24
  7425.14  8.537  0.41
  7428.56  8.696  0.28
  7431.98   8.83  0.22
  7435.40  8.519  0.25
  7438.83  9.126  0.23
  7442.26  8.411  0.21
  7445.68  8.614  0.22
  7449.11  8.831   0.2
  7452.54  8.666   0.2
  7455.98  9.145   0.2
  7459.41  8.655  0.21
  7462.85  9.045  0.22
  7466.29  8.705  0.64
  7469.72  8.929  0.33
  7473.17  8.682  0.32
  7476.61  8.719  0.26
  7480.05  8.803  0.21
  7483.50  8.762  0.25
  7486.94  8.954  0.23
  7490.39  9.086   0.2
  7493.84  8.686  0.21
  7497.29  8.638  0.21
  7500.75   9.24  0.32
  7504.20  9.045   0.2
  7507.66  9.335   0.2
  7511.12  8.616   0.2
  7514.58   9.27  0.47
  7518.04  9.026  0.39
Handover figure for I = 0.3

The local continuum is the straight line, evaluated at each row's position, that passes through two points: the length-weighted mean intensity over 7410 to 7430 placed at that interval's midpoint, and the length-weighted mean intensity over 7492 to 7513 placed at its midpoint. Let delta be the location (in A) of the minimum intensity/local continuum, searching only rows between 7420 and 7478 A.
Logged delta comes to 7442.26 A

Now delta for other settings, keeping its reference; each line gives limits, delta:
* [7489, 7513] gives 7511.12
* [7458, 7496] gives 7493.84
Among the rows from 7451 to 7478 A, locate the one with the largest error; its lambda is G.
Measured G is 7466.29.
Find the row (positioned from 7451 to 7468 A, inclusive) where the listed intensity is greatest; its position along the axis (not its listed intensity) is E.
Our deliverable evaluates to 7455.98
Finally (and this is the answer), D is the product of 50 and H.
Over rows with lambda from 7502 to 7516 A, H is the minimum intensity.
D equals 431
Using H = 8.616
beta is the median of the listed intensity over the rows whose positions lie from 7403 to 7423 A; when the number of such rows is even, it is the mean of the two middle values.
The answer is 8.88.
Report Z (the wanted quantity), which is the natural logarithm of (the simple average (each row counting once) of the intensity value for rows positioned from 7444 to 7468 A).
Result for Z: 2.18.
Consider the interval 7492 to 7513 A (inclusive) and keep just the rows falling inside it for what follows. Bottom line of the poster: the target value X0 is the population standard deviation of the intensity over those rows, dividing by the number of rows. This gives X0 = 0.293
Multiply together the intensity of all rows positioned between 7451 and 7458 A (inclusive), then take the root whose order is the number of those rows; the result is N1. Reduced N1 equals 8.90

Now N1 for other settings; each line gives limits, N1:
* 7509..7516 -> 8.94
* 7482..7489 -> 8.86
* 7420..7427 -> 8.67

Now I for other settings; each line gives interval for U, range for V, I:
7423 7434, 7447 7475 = 0.4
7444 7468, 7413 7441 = 2.3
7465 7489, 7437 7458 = 14.3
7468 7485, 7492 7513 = 1.0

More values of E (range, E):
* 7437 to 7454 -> 7438.83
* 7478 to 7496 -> 7490.39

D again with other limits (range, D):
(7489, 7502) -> 432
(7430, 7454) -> 421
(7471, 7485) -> 434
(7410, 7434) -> 412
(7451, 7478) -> 433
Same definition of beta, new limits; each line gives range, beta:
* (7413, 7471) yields 8.70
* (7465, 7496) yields 8.76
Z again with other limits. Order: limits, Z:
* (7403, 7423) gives 2.17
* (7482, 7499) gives 2.18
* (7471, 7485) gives 2.17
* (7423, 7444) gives 2.16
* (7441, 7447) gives 2.14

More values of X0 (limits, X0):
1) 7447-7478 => 0.171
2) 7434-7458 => 0.267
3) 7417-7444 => 0.259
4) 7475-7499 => 0.148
